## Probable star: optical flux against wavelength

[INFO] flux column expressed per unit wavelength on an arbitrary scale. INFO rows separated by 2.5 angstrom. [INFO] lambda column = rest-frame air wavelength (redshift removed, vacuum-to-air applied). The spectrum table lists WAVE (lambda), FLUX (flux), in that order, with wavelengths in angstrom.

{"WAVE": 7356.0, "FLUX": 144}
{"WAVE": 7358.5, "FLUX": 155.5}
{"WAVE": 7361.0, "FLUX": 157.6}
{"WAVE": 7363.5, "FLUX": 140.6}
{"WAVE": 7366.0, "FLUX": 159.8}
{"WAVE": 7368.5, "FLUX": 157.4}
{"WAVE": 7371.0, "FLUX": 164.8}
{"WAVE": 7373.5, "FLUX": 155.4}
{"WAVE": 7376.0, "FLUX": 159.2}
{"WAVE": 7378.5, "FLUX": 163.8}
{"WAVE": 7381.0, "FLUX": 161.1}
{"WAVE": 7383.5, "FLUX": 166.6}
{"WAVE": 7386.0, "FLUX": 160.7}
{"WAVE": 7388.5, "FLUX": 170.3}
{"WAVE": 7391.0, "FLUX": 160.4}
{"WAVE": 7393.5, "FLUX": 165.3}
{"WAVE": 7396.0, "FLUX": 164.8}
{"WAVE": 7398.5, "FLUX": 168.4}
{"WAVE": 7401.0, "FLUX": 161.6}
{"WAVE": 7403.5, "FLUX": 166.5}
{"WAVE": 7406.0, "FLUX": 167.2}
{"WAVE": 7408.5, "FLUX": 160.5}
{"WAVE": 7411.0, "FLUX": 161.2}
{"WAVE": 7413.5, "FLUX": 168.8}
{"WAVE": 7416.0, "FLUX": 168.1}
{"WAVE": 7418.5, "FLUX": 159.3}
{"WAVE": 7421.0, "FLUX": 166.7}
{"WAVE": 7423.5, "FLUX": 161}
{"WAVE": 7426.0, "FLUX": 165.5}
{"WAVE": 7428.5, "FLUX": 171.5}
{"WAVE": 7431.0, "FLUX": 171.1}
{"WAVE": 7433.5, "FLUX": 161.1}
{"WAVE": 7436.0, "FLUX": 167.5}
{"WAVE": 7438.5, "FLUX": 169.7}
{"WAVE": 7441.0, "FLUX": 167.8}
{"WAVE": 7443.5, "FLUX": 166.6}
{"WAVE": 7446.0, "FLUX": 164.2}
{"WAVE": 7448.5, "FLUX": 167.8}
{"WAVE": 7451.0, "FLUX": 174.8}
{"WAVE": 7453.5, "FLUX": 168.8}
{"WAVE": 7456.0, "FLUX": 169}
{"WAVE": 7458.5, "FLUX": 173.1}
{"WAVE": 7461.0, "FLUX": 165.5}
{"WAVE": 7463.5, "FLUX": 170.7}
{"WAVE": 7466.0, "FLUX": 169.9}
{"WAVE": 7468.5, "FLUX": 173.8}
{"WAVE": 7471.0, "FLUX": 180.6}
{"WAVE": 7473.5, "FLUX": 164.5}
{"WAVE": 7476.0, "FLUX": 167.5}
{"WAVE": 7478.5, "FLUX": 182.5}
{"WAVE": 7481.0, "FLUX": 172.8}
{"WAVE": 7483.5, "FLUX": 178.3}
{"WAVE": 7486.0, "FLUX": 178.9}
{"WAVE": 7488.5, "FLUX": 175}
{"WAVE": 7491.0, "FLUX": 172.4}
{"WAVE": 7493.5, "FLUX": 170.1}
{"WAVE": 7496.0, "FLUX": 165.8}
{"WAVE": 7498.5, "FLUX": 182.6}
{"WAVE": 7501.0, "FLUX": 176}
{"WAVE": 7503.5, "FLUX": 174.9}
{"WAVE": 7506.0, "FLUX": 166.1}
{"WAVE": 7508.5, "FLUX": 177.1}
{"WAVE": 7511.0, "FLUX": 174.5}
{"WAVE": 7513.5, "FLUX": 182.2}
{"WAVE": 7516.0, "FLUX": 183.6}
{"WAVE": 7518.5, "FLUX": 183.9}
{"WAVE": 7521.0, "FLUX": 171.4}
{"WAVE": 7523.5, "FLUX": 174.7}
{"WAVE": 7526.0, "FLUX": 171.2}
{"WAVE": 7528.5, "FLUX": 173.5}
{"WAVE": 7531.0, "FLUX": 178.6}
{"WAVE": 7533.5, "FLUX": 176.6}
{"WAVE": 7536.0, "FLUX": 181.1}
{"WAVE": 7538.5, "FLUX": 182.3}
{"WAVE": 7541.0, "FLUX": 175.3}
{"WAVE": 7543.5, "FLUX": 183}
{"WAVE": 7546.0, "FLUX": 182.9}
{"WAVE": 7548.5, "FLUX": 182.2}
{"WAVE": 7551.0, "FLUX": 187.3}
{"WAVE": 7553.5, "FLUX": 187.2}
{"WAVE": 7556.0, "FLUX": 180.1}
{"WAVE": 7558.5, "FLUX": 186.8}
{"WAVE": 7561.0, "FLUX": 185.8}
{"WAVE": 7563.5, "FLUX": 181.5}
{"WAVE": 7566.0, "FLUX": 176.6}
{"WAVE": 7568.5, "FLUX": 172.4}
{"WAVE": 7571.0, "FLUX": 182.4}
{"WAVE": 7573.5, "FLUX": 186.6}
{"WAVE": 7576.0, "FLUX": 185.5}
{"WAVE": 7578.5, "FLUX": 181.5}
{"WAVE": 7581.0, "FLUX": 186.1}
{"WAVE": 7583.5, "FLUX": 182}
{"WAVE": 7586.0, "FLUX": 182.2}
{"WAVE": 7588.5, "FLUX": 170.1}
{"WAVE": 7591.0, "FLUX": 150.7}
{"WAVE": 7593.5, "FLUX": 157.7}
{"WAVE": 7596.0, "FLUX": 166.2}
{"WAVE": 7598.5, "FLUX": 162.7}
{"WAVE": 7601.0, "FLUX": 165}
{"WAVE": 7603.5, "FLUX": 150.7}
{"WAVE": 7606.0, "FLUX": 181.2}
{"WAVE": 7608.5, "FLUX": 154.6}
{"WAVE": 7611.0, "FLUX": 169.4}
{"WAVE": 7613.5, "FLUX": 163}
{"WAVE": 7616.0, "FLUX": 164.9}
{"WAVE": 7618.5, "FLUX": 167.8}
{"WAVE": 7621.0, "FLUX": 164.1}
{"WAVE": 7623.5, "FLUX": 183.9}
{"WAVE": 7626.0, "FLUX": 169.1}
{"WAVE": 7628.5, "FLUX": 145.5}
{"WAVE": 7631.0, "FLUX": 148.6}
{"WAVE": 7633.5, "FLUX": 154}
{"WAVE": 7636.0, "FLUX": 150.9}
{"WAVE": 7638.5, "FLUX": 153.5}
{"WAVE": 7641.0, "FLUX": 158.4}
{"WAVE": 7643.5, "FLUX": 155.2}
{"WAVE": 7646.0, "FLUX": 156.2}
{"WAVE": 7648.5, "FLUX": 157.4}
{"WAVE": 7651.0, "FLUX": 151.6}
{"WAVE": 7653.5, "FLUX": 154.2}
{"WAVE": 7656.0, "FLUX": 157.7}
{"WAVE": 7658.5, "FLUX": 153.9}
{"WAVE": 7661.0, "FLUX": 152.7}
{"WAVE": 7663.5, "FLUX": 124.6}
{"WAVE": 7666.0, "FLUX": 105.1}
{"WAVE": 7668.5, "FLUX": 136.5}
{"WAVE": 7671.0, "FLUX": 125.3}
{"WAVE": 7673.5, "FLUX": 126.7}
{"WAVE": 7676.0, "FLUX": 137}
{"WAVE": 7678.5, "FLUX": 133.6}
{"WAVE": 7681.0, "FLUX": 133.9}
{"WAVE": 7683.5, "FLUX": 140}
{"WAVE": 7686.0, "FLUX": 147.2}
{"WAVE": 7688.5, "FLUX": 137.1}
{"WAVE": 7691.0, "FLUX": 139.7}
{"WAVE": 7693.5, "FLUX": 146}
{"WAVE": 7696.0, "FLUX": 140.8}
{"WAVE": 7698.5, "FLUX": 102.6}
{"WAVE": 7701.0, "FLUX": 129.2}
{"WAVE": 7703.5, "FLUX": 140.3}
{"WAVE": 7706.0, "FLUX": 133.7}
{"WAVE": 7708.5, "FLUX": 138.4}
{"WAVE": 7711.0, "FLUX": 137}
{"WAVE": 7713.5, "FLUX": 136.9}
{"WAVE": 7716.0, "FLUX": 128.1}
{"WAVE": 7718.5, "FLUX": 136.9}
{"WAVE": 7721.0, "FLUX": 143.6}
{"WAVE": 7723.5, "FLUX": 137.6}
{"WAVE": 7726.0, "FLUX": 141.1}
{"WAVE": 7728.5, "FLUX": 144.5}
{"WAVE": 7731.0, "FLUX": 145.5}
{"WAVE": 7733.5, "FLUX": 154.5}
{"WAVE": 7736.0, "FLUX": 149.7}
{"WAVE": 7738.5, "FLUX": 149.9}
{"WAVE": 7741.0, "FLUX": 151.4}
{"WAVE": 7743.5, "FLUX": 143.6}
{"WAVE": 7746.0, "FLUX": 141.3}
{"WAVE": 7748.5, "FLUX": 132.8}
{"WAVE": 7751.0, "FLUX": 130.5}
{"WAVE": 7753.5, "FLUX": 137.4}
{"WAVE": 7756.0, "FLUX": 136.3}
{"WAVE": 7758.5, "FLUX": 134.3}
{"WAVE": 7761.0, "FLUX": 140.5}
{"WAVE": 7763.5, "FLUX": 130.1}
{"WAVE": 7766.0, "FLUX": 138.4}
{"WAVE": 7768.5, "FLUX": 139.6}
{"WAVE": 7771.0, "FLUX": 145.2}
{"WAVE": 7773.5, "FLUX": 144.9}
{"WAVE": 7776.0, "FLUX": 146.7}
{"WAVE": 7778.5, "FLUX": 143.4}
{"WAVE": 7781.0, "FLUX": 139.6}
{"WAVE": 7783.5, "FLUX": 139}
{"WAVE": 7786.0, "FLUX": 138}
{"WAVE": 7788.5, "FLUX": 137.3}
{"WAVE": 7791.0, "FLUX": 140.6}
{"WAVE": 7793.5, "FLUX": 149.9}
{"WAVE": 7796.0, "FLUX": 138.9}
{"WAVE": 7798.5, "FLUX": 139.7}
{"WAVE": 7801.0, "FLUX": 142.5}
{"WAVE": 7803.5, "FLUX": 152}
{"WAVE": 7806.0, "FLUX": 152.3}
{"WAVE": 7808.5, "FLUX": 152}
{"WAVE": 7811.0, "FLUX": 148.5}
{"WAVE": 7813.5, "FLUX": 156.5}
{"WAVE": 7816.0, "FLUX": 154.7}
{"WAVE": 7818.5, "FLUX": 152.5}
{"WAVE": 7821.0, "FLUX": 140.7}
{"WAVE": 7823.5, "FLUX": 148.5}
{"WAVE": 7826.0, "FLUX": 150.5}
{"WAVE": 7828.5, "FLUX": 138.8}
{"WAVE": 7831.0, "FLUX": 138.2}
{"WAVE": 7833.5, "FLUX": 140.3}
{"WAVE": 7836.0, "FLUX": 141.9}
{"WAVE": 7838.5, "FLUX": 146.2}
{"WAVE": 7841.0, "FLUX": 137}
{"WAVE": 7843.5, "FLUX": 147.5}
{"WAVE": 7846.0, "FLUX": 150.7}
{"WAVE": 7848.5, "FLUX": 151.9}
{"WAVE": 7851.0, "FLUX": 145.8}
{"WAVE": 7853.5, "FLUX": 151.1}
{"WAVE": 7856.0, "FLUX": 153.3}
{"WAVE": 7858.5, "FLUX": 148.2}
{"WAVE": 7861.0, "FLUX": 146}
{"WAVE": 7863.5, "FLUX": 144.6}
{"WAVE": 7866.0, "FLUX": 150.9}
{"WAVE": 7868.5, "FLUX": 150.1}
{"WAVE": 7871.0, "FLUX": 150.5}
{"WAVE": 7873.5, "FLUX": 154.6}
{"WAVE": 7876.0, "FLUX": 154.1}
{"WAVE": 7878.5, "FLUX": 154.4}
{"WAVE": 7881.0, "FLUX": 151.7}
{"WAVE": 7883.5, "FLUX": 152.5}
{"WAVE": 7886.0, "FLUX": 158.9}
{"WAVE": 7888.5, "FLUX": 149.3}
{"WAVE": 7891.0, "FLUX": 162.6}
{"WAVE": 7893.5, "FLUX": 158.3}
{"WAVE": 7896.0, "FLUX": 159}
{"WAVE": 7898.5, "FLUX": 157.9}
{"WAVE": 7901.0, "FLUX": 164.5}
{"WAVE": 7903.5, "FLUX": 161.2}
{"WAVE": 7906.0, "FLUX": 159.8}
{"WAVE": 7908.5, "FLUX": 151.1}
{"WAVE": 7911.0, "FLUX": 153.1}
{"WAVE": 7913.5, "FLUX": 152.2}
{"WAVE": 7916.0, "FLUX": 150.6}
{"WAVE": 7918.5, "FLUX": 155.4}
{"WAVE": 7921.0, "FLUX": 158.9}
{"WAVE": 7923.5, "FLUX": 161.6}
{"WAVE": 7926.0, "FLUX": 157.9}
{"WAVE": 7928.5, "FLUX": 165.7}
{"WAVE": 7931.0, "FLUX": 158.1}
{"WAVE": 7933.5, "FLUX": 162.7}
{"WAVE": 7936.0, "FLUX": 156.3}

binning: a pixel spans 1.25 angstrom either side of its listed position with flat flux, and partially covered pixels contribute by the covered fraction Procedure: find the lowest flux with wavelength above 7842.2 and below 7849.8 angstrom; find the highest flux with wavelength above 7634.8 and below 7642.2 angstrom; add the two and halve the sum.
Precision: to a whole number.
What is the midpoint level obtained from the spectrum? 153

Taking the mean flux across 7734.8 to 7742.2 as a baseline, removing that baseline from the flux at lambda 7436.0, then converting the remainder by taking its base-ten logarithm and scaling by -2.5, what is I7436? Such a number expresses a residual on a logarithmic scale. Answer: -3.09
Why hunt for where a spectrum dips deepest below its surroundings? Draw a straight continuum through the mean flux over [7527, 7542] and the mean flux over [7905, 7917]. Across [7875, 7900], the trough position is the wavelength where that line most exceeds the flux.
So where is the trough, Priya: 7888.5 angstrom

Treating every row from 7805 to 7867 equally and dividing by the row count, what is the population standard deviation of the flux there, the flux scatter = 5.4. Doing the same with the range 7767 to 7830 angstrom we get 5.9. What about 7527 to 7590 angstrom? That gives 4.7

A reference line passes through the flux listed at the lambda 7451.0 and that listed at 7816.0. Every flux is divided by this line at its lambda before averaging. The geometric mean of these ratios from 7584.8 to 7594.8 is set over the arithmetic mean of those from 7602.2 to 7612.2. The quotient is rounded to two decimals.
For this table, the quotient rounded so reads 1.00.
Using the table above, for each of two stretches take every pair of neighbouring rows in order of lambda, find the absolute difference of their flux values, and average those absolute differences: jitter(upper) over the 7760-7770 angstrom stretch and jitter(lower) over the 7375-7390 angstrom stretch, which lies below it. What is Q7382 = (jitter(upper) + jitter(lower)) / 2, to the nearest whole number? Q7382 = 6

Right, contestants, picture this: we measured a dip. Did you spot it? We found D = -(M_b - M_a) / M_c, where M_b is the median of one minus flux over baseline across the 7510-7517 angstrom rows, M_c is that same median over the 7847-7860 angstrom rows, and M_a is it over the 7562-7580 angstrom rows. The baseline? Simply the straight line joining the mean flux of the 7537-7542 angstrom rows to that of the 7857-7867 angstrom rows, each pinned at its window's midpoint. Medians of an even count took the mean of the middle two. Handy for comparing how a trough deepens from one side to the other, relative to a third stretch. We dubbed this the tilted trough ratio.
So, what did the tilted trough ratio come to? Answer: 1.7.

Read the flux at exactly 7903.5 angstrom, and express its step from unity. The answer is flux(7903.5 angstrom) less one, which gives 160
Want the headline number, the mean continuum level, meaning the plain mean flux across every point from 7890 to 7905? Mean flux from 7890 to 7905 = 161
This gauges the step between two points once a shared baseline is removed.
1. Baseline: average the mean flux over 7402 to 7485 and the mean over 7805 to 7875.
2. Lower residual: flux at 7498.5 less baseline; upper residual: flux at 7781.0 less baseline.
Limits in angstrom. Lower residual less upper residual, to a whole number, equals 43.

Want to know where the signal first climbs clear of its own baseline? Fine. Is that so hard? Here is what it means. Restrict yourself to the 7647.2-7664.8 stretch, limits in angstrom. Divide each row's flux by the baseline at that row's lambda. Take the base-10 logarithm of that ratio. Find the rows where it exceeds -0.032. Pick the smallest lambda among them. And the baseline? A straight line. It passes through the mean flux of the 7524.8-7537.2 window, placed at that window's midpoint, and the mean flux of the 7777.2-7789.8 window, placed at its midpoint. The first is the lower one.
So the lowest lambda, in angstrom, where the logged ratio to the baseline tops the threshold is 7648.5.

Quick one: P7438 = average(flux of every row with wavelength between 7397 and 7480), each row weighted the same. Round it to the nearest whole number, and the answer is 168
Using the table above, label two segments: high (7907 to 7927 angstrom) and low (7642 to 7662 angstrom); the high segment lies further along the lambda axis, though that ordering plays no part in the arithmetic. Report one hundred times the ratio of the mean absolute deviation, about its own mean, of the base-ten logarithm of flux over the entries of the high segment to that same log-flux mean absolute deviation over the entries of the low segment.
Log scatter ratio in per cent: 189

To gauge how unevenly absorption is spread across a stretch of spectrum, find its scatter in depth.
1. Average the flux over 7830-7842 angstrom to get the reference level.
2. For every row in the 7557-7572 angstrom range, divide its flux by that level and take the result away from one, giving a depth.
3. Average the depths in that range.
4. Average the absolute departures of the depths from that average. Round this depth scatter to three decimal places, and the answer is 0.030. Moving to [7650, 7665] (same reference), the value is 0.058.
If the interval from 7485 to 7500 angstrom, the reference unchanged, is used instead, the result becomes 0.033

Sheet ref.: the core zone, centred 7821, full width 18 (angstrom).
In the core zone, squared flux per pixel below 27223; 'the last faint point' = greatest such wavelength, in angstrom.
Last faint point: 7828.5 angstrom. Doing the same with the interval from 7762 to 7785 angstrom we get 7783.5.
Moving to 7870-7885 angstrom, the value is 7883.5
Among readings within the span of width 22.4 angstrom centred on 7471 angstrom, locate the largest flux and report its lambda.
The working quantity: 7478.5 angstrom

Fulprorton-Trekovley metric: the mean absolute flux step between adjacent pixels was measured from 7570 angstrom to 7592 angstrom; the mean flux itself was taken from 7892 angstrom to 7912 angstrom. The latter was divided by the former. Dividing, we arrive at 25.5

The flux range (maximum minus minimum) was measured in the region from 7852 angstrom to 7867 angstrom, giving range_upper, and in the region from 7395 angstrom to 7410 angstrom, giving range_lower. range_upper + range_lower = 17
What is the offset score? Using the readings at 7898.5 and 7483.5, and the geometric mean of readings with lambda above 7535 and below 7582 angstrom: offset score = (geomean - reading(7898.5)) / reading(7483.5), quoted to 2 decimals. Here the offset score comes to 0.14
